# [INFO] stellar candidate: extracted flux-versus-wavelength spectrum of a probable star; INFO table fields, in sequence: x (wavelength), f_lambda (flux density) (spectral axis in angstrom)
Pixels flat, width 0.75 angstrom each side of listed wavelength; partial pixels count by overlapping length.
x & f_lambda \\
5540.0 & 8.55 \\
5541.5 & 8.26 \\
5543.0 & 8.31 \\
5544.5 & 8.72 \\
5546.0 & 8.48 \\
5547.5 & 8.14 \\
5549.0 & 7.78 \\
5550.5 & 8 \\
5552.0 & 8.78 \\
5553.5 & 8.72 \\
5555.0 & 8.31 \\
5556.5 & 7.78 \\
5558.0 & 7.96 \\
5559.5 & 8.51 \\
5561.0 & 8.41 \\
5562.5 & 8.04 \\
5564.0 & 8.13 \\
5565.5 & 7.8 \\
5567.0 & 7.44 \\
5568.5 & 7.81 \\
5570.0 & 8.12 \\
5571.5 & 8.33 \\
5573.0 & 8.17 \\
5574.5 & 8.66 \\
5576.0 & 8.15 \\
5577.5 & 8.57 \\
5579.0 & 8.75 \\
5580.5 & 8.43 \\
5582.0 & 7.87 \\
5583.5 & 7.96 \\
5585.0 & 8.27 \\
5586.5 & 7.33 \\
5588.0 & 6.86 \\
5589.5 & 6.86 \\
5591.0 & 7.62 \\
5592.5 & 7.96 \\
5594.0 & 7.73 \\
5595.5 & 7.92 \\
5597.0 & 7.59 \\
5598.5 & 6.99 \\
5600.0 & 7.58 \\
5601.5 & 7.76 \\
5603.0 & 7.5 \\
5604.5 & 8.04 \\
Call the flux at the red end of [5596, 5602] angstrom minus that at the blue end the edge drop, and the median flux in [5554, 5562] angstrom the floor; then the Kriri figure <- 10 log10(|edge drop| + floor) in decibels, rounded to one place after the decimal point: 9.3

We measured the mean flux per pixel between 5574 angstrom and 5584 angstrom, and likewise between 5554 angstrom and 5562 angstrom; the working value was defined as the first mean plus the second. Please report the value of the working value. 16.5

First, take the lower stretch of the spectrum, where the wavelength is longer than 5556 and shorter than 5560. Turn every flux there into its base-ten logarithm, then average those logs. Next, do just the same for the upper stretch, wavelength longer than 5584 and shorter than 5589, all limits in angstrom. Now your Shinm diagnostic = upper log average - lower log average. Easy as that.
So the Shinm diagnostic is -0.03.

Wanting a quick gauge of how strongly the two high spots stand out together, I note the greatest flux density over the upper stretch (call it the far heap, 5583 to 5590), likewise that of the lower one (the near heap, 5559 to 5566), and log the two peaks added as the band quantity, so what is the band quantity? 16.8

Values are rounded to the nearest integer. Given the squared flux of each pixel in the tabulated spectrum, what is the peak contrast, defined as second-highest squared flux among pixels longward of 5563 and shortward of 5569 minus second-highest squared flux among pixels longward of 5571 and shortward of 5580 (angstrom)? -14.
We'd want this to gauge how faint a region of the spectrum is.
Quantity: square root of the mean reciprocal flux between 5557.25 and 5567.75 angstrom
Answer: 0.353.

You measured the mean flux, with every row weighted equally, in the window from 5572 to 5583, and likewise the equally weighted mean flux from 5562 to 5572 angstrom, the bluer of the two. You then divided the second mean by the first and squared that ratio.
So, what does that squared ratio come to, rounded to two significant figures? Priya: 0.90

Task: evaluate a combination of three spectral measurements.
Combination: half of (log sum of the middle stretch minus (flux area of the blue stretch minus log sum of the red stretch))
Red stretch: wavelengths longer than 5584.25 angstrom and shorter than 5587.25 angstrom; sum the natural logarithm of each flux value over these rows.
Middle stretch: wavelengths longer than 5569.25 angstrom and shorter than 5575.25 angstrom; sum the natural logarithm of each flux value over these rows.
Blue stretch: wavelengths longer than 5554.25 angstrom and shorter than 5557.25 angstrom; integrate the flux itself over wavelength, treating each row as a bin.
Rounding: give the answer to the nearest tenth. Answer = -5.8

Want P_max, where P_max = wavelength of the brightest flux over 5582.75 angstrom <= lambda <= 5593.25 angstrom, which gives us 5585.0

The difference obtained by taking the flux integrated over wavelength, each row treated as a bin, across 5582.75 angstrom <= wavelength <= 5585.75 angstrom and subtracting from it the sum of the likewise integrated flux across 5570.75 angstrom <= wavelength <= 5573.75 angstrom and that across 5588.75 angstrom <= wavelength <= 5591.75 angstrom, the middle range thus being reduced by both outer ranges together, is -22.1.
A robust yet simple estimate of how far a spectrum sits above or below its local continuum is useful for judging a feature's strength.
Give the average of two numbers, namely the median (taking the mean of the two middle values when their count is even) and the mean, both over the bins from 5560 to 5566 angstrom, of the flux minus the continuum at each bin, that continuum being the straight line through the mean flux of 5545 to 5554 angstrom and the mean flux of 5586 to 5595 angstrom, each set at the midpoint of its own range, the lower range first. 0.1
